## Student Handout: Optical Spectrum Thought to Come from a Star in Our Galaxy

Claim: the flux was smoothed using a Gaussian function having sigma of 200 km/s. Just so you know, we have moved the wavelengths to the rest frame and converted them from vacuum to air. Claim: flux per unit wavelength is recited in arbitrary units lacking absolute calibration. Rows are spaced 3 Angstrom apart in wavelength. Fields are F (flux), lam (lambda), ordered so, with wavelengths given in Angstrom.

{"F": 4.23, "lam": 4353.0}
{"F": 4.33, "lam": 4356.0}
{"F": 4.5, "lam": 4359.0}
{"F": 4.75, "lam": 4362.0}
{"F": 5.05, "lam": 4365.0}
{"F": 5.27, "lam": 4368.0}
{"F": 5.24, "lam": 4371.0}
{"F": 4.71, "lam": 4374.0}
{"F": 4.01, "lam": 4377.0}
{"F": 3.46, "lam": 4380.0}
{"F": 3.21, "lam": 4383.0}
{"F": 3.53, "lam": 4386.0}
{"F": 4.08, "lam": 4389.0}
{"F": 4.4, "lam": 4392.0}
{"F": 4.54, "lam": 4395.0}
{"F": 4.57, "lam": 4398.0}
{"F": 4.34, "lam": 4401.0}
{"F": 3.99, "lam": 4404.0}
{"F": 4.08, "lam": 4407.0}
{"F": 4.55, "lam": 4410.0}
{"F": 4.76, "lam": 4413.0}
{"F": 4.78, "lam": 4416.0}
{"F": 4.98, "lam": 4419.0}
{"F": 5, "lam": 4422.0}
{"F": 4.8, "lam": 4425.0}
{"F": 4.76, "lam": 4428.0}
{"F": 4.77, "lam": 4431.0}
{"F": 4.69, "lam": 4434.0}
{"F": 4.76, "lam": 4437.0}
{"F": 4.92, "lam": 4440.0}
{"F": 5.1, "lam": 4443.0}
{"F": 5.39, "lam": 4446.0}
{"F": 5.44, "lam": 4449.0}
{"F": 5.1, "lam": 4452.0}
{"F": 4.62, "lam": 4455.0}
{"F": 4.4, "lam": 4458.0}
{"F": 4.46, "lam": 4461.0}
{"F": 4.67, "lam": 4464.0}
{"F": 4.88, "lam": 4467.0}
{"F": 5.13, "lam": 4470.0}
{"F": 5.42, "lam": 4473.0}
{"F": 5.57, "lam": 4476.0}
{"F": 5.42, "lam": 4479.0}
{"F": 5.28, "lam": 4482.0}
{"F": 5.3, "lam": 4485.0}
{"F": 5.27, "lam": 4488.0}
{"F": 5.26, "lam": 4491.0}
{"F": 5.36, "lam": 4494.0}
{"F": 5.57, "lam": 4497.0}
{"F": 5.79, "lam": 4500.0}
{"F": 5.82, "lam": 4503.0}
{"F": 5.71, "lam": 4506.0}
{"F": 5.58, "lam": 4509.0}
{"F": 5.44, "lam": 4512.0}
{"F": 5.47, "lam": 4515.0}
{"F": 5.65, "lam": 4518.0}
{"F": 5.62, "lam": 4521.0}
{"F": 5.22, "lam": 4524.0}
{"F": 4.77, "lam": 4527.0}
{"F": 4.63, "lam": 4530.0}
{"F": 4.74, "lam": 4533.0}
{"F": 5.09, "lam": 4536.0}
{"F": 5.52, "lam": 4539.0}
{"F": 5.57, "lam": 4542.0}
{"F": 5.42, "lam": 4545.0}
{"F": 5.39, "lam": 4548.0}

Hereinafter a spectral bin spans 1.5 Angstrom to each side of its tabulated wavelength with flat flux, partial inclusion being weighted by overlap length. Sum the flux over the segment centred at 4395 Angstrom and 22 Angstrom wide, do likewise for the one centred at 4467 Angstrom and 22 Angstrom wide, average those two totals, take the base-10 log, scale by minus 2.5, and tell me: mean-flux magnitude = -3.76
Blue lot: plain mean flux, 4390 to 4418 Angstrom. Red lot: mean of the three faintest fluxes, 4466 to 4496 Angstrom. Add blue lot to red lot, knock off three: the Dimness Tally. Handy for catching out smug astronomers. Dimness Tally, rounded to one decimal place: 6.5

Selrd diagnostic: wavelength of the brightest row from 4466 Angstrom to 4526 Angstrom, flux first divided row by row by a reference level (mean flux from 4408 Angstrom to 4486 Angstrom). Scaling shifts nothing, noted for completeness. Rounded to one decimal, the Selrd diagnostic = 4503.0 Angstrom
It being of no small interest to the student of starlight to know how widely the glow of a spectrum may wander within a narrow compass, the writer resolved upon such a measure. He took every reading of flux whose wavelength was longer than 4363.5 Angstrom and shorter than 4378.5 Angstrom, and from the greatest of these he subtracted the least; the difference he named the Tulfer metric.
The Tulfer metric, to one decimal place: 1.3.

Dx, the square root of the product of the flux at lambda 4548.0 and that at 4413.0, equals 5.07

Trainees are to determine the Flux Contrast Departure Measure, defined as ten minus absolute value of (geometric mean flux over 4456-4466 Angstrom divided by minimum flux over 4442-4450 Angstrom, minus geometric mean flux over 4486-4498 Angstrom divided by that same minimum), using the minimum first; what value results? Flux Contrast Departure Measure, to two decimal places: 9.83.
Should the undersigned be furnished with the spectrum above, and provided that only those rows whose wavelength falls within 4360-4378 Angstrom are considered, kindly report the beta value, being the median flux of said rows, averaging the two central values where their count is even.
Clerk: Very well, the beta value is 4.9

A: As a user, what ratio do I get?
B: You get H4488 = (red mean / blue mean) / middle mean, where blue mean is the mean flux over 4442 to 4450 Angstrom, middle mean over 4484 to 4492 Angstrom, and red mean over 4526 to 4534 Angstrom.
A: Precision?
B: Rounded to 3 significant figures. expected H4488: 0.168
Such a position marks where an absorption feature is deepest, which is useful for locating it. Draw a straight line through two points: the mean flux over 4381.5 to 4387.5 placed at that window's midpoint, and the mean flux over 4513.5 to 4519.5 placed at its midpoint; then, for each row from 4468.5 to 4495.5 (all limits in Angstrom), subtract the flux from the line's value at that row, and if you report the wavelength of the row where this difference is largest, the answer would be 4491.0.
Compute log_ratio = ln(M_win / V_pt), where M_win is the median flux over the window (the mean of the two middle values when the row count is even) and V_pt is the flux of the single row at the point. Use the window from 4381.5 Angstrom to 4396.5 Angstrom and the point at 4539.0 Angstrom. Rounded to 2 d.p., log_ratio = -0.30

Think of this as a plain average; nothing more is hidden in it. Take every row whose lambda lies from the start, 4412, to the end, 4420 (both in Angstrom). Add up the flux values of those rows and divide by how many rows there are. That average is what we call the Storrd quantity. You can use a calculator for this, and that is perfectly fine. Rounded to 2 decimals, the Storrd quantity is 4.84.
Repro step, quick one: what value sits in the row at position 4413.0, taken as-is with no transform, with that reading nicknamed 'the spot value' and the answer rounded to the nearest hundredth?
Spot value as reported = 4.76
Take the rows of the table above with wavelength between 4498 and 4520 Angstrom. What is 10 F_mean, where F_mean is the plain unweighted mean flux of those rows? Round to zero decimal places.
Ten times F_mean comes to 56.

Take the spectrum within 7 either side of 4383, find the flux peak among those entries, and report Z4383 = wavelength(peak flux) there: 4389.0 Angstrom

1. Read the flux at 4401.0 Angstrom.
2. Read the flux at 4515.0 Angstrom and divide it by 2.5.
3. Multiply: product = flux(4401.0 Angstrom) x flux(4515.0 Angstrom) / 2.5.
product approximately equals 9.5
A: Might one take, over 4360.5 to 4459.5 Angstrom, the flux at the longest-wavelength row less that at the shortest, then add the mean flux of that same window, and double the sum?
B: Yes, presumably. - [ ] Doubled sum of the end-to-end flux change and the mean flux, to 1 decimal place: 8.5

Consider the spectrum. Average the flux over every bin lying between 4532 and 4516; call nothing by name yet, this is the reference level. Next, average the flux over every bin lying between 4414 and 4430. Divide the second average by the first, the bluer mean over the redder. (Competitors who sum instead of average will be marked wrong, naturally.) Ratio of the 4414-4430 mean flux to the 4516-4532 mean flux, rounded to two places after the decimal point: 0.94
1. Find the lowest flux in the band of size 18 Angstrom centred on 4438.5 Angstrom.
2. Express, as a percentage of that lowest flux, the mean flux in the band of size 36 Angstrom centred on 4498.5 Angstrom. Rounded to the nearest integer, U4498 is 117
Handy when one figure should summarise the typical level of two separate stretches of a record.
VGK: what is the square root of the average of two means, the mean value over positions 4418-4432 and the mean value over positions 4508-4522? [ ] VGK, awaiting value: 2.28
